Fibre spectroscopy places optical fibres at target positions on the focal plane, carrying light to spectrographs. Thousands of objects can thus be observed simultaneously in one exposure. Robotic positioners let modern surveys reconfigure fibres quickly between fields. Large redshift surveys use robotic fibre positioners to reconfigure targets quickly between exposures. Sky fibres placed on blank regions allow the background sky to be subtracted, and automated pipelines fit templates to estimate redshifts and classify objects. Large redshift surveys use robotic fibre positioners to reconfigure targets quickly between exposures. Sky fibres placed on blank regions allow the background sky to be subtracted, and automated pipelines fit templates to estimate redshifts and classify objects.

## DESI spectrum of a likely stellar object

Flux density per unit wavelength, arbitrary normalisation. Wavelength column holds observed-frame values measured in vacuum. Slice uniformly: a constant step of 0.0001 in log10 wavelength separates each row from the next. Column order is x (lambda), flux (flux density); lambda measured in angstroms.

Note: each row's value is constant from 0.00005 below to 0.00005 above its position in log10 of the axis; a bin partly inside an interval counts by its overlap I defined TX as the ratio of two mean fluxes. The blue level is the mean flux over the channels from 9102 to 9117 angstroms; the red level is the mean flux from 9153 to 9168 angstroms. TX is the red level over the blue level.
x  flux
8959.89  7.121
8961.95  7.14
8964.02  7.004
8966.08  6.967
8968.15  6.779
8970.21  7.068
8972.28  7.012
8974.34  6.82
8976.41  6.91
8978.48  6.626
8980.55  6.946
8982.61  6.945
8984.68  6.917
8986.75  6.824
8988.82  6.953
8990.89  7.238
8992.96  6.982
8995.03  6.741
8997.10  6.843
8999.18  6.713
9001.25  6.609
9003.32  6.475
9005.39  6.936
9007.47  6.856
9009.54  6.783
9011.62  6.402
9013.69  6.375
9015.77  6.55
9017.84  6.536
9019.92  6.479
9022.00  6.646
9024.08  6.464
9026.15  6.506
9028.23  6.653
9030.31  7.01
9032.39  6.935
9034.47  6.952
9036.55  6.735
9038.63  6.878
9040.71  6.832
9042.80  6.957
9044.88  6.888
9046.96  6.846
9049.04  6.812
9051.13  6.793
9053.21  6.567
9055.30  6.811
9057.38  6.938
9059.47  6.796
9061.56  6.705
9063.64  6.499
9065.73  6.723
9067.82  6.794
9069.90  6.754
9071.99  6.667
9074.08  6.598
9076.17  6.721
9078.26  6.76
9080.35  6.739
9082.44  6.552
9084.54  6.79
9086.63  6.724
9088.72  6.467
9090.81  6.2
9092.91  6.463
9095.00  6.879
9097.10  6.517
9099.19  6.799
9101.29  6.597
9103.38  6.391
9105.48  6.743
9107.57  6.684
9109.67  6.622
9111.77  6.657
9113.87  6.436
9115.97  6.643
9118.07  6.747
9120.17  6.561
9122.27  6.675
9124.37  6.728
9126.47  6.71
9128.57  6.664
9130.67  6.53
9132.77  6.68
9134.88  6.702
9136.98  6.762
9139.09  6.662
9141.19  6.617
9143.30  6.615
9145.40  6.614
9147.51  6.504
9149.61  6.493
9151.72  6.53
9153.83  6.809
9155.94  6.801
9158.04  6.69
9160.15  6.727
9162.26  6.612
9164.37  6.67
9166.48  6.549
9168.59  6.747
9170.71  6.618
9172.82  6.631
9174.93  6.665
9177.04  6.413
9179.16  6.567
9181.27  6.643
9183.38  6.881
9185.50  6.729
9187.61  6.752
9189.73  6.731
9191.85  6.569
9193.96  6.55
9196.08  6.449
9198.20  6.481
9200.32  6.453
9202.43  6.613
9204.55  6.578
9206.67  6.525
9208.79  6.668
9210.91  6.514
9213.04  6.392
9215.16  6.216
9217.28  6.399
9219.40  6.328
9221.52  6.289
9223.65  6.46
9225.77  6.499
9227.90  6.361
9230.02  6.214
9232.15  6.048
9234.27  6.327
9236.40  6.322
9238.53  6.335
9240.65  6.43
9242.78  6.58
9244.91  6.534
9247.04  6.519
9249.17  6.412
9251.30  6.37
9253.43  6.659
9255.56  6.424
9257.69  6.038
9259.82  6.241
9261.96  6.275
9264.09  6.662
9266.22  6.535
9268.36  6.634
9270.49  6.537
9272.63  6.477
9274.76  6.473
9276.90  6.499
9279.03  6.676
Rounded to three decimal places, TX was 1.015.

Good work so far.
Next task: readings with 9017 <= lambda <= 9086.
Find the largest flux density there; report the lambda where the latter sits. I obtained 9030.31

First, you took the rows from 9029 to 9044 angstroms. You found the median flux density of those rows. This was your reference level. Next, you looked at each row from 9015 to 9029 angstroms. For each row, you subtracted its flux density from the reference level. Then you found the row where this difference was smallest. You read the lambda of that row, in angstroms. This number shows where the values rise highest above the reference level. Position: 9028.23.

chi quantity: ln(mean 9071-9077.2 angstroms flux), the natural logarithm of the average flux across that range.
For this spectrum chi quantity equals 1.90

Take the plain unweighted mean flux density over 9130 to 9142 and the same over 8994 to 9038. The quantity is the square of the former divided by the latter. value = 6.6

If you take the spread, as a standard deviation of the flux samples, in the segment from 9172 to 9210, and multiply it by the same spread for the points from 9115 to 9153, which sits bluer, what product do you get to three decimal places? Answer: 0.010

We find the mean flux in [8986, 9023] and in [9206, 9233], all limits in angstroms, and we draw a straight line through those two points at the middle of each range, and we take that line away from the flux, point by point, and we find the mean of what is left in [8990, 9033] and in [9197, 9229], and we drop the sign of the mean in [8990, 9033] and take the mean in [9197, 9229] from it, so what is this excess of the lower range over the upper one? -0.06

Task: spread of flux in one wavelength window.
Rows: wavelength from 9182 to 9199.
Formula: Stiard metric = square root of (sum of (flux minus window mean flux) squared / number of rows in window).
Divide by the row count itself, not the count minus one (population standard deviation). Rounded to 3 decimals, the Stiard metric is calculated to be 0.142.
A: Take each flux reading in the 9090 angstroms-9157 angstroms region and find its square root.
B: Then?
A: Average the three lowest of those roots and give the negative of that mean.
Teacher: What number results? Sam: -2.52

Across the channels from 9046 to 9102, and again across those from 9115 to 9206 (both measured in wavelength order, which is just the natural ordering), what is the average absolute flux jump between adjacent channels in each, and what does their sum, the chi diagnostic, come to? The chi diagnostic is 0.25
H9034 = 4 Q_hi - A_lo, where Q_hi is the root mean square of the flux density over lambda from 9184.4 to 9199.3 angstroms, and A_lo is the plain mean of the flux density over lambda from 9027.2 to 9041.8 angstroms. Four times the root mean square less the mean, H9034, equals 19.6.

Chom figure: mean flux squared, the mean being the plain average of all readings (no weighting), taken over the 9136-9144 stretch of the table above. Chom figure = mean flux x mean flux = 44.4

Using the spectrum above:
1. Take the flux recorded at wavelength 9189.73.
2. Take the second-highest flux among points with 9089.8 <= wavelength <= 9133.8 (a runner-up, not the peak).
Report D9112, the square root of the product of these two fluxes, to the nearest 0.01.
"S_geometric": 6.76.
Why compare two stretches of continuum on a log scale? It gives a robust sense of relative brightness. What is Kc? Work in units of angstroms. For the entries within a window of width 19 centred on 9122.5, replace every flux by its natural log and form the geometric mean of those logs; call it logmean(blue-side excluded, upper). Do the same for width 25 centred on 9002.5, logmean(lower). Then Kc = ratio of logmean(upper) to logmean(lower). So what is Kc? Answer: 0.99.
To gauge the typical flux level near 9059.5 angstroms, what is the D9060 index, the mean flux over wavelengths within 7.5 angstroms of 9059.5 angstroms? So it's 6.72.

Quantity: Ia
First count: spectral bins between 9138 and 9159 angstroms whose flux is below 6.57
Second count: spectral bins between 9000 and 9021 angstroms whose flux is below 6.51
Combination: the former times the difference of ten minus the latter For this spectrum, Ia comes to 18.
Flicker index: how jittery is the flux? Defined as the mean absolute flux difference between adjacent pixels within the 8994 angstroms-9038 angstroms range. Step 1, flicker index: 0.15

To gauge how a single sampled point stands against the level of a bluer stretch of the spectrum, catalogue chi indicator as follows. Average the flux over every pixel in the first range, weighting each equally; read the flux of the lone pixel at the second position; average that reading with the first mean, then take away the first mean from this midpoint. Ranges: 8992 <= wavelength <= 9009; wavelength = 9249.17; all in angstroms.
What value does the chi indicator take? -0.179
